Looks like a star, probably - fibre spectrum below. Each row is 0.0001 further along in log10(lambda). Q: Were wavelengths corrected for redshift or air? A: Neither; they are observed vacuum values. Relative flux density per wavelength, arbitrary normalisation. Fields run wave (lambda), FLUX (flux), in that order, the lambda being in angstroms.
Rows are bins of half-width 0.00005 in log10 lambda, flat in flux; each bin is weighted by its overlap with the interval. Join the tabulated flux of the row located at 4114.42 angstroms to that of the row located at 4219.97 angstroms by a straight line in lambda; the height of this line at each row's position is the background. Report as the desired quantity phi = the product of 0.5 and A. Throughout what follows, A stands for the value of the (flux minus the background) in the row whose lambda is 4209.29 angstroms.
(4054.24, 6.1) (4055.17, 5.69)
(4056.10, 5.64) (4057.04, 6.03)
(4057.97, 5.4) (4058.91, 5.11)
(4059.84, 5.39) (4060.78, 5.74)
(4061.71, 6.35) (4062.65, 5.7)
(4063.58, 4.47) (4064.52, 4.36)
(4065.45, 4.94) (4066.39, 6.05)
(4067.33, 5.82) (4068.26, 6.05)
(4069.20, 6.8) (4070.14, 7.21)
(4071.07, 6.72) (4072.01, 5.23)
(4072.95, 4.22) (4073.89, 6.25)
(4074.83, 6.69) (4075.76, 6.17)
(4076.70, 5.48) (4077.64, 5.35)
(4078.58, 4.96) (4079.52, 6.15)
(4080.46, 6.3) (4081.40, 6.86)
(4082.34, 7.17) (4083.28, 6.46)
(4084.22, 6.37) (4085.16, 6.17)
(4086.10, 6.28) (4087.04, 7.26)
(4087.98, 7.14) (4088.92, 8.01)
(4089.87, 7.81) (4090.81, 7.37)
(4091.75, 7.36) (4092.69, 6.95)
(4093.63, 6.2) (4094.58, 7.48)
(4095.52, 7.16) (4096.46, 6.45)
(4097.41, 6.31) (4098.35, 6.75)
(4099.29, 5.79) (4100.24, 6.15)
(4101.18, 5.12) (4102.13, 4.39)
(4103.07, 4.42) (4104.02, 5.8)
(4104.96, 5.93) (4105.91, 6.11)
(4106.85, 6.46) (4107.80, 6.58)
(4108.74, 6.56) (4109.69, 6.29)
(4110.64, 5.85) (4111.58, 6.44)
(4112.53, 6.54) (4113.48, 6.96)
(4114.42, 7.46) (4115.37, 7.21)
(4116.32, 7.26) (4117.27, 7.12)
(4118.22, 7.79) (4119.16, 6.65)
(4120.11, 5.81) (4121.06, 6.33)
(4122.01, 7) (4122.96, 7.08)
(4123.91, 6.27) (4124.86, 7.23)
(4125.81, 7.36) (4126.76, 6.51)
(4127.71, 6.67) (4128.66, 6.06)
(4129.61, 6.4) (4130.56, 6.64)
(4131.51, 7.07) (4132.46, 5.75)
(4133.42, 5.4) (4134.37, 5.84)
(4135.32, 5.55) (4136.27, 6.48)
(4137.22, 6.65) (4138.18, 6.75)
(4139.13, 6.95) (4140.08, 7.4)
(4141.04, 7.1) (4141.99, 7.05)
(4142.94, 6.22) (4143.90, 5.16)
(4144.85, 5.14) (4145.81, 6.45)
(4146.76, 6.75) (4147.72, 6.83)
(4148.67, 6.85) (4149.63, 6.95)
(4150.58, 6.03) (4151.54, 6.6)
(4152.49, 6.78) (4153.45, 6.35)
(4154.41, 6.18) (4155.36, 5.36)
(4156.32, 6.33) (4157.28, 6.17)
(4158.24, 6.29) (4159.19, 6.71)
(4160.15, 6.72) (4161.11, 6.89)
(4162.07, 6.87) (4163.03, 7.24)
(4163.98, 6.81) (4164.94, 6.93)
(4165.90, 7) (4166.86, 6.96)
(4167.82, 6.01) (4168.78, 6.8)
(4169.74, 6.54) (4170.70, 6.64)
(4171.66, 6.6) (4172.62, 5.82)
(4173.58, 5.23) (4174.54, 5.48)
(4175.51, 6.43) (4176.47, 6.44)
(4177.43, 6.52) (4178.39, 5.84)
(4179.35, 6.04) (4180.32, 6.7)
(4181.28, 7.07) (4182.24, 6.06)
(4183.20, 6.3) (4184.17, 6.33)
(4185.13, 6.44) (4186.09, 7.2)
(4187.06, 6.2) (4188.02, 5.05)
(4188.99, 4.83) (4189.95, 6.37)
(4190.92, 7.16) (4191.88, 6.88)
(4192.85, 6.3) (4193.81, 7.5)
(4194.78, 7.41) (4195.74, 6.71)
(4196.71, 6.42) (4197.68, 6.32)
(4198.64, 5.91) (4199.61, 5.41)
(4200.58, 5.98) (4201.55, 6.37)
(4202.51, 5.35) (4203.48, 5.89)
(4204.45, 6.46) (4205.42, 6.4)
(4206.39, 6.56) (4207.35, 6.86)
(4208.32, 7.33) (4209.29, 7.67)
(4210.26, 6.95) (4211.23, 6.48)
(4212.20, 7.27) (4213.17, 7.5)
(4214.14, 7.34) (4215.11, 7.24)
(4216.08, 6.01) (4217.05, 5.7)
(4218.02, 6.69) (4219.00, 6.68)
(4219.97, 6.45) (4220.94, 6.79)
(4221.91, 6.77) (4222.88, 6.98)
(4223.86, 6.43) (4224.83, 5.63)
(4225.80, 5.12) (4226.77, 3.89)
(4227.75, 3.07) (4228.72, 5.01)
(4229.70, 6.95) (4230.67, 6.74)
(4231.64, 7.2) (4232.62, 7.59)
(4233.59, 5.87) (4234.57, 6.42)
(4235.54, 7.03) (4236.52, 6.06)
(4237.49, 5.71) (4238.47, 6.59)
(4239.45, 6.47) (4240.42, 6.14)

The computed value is 0.6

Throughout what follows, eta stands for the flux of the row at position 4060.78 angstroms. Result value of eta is 5.74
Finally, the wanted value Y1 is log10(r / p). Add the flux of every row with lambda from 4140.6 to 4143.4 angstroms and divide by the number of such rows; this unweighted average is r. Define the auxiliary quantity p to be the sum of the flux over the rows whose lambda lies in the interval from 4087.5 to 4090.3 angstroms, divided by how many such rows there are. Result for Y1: -0.05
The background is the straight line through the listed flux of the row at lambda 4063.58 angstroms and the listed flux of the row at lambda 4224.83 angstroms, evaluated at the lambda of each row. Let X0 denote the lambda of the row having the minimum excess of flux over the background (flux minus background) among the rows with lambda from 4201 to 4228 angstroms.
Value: 4227.75 angstroms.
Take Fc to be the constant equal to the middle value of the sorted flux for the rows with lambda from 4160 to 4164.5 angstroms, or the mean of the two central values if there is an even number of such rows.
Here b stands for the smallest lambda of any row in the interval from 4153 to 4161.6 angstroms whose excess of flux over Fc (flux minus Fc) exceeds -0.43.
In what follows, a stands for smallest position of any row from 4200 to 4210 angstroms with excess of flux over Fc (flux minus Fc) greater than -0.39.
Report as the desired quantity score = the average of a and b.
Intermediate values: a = 4206.39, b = 4159.19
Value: 4182.8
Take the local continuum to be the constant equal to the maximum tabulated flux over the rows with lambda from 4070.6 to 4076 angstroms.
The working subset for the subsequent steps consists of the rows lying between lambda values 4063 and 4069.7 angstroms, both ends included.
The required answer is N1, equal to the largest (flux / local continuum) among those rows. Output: 1.01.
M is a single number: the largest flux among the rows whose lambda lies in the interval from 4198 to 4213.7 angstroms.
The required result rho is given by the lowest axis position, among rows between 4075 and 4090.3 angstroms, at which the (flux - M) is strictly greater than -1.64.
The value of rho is 4075.76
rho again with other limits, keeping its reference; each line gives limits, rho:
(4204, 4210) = 4204.45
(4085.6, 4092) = 4086.10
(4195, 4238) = 4195.74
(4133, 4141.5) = 4136.27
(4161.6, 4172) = 4162.07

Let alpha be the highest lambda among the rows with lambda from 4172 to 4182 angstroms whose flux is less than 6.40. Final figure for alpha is 4179.35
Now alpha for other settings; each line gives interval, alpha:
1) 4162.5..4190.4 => 4189.95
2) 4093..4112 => 4110.64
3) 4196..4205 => 4203.48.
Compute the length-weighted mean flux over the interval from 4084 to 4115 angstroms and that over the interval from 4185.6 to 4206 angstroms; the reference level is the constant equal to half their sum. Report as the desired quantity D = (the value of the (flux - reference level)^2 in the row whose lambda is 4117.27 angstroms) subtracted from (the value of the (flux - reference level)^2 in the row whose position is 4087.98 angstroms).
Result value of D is 0.03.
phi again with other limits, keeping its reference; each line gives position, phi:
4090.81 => -0.2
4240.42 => -0.1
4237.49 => -0.3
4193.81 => 0.4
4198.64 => -0.4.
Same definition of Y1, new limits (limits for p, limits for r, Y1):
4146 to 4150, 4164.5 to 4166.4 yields 0.01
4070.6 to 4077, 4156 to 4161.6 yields 0.05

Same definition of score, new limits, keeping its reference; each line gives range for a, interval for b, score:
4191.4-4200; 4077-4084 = 4136.6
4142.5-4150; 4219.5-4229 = 4183.4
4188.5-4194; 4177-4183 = 4184.2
